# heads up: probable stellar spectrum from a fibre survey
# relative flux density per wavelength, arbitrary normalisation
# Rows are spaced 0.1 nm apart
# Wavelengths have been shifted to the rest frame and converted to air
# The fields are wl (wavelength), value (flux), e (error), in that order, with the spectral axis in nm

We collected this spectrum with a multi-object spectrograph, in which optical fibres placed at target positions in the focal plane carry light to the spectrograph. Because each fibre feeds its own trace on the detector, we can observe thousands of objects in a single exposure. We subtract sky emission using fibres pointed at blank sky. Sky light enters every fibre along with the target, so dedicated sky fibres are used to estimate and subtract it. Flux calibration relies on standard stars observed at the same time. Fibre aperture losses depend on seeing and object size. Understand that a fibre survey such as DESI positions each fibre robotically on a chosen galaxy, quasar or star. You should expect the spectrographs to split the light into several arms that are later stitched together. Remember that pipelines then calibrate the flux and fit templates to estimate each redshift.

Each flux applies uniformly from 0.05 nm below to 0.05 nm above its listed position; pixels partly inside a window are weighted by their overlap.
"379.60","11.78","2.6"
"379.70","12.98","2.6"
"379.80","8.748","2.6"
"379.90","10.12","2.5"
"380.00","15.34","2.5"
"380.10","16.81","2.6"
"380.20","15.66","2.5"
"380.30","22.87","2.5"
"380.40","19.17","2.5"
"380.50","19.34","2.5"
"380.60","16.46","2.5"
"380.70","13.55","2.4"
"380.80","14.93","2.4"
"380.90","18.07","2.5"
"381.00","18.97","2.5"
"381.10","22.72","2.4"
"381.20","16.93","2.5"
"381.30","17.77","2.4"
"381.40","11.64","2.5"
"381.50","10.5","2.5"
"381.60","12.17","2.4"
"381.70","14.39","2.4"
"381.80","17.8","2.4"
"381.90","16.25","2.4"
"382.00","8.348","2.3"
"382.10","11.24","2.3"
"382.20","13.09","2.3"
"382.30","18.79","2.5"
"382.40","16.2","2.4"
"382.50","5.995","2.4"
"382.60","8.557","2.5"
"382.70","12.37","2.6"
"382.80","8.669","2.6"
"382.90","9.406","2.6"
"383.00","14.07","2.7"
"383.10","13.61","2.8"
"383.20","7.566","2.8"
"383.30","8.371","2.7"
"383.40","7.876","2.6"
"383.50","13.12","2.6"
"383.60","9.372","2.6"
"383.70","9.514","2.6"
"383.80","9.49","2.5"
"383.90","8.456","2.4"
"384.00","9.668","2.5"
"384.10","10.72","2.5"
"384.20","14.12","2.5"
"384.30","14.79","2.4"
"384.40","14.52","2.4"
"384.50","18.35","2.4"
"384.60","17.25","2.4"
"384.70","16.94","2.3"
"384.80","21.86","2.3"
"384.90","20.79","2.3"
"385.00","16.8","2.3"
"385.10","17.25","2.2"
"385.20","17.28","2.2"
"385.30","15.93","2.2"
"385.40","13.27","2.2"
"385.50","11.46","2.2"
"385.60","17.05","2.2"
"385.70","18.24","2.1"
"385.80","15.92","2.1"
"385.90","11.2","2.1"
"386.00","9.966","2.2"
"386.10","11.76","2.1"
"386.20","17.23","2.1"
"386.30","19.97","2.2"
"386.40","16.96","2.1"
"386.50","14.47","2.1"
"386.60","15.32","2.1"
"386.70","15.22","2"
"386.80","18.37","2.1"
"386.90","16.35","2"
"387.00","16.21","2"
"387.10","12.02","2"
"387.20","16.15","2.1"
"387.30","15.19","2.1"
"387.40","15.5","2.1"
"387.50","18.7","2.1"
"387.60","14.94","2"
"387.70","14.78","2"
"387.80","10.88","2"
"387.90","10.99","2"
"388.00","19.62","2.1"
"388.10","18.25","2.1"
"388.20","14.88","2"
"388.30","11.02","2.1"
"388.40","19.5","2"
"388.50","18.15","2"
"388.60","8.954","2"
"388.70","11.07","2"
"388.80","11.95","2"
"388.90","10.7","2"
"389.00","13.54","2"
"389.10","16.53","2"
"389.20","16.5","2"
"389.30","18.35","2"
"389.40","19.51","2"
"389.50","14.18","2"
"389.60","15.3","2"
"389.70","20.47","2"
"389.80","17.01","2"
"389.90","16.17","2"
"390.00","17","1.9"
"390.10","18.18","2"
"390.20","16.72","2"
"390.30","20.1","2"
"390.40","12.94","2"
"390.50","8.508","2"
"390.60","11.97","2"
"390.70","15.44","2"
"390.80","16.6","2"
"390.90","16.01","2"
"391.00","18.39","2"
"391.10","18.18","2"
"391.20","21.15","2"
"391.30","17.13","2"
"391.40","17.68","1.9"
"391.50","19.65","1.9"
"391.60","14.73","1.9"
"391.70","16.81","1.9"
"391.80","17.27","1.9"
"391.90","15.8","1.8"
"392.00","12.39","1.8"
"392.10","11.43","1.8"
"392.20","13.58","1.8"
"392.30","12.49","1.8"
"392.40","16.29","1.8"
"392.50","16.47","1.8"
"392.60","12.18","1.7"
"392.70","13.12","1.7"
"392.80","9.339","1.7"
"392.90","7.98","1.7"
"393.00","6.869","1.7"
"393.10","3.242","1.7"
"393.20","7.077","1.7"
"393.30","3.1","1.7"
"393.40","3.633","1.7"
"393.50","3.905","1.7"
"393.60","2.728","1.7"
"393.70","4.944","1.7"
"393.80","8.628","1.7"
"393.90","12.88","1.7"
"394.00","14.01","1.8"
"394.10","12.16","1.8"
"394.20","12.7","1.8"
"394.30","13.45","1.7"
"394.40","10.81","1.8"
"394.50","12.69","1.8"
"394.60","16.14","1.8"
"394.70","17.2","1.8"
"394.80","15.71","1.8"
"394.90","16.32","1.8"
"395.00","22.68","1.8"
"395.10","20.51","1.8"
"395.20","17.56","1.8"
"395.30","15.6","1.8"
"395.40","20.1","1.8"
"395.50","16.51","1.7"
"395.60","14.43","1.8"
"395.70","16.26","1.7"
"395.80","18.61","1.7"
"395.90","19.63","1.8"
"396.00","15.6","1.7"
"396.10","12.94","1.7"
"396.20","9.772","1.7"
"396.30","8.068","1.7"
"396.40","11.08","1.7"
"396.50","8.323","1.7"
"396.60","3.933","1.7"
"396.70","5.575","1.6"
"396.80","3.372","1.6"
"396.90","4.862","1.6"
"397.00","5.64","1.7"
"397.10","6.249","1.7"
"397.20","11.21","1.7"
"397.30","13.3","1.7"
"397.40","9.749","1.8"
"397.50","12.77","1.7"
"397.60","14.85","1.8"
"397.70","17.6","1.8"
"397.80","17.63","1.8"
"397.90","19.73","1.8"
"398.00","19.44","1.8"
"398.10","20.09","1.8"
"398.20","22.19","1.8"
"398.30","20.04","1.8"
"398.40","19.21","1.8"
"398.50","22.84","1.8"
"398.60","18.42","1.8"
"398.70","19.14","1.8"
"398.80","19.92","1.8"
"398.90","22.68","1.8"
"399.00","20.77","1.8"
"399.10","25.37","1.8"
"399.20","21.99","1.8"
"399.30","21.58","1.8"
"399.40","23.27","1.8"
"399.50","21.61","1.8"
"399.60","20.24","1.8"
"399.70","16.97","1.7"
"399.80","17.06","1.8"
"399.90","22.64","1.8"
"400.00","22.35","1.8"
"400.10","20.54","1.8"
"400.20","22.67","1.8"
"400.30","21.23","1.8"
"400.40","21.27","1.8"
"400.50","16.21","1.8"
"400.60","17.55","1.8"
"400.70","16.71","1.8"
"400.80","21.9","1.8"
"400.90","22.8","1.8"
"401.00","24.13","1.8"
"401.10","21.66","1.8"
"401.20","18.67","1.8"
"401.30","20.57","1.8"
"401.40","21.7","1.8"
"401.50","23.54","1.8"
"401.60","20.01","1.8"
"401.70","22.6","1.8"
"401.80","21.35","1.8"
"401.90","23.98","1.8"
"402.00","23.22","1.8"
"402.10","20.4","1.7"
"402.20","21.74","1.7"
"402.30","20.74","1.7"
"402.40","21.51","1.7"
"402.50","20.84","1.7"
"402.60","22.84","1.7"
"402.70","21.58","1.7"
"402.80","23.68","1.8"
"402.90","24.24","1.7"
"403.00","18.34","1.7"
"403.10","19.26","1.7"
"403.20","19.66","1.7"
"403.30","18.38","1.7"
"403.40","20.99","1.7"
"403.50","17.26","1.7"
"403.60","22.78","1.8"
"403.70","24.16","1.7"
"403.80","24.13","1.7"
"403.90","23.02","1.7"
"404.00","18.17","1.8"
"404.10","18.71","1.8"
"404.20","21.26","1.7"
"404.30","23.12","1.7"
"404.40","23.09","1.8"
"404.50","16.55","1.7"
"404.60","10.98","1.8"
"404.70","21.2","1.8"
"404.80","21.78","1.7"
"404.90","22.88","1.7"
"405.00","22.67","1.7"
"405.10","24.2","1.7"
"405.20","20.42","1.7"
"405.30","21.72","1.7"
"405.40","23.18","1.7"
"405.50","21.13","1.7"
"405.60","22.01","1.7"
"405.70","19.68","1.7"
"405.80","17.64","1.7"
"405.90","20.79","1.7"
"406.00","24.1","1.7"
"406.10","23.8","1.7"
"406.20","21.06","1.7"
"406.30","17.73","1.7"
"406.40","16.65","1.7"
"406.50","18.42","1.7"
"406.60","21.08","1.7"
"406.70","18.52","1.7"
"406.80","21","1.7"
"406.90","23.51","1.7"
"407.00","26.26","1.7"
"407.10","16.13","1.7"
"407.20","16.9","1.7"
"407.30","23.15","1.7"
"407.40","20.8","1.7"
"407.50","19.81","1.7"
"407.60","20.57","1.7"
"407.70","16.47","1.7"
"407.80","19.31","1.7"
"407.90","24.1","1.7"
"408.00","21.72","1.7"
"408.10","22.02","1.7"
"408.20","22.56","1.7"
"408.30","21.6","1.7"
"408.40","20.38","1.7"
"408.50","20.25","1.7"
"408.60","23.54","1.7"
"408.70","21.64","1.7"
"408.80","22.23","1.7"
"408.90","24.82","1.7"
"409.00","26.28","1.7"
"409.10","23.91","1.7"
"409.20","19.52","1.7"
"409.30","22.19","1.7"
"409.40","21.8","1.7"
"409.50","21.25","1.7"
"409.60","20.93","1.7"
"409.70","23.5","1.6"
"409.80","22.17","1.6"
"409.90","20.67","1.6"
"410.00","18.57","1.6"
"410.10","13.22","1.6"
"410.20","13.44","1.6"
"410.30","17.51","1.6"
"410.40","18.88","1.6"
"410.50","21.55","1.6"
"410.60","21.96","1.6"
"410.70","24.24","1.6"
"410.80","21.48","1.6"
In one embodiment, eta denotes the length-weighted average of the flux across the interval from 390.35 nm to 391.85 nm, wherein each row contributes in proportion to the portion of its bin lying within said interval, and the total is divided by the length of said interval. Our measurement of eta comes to 16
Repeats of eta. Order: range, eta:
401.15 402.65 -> 22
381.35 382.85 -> 12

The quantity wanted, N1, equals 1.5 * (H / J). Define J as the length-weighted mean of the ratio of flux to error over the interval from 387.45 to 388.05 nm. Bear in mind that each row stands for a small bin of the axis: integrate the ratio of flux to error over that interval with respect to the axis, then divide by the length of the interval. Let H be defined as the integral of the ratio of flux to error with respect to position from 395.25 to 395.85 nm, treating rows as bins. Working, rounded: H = 5.8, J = 7.3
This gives 1.2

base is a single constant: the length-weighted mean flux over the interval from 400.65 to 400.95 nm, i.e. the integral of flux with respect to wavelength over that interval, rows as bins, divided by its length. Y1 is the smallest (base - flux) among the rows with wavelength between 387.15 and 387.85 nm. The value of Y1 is 1.8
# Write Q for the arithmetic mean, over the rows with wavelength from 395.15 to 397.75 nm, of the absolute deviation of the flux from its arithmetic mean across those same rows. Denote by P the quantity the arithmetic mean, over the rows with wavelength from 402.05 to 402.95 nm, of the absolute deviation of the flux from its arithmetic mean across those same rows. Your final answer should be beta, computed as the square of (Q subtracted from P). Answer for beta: 10.8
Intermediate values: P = 1.1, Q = 4.4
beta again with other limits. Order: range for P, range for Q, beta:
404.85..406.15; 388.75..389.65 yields 0.6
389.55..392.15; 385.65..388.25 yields 0.0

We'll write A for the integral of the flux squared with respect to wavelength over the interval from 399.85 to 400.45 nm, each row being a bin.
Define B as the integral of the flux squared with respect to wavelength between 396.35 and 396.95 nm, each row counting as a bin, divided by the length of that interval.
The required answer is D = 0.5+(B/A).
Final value 0.7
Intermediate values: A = 285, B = 46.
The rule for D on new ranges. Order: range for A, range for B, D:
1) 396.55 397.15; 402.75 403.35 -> 28.7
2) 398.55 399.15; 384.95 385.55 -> 1.4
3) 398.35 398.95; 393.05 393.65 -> 0.6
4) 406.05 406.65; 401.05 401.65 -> 2.4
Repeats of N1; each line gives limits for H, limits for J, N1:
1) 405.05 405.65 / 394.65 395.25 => 1.1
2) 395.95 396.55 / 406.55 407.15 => 0.5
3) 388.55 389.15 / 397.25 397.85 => 0.7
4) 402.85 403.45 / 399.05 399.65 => 0.9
